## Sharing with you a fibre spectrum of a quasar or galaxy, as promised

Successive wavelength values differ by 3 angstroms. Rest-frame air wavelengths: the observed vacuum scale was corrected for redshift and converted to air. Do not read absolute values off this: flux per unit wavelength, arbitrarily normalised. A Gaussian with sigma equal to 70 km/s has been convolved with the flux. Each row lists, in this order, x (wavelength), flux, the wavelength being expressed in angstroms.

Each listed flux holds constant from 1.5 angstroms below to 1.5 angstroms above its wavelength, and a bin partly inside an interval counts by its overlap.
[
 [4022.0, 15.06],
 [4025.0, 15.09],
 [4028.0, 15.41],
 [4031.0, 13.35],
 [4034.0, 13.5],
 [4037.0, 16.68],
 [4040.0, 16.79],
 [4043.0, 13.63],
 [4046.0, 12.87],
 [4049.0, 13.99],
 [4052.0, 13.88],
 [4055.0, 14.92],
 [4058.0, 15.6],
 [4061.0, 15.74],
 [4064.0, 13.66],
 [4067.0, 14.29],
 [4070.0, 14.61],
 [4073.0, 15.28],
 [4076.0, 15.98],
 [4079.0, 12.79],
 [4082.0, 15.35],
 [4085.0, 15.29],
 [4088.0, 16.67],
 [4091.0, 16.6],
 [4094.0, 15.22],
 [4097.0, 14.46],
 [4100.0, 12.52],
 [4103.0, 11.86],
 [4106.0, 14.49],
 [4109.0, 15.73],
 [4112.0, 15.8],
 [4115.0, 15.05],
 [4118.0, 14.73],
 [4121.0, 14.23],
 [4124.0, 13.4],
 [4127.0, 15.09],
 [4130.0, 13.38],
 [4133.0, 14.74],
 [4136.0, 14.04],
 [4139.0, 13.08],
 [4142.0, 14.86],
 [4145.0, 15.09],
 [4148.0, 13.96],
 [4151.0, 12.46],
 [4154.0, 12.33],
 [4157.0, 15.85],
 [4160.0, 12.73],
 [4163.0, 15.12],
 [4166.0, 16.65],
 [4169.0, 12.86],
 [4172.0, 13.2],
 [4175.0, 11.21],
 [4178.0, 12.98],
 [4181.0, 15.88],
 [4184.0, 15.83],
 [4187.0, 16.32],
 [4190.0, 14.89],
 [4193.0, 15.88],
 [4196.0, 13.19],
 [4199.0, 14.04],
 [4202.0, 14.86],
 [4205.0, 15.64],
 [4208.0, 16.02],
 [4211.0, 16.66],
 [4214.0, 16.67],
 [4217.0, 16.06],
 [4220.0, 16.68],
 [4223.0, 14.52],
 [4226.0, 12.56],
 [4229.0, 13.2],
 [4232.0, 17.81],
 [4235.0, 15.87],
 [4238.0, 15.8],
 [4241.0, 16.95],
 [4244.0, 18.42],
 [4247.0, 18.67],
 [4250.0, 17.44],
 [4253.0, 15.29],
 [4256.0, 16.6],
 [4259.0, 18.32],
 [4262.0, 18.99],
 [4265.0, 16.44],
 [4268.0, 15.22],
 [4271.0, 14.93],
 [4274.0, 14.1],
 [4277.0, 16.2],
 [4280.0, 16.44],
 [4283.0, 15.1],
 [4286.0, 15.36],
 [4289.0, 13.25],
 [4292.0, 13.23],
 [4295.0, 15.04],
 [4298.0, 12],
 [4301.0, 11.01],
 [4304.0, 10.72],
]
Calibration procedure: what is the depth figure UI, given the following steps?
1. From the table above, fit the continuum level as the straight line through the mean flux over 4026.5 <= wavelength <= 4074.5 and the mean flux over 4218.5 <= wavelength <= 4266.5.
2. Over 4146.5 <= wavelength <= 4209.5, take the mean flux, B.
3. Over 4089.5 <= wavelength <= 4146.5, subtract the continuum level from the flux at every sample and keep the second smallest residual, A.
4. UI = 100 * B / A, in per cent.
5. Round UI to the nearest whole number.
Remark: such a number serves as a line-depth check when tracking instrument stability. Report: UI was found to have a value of -555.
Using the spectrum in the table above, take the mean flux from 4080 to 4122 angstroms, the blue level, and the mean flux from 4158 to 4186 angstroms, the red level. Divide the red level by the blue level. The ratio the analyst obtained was 0.95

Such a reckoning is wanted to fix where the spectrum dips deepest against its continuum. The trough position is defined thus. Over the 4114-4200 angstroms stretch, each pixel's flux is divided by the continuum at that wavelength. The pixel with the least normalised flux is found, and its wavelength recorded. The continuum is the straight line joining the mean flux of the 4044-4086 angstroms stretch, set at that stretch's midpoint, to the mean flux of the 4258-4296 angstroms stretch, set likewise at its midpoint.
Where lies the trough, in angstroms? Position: 4175.0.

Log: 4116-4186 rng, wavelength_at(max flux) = 4166.0 angstroms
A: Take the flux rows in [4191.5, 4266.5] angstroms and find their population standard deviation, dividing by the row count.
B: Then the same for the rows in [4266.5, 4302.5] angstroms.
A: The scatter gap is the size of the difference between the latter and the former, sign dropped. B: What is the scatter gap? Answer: 0.10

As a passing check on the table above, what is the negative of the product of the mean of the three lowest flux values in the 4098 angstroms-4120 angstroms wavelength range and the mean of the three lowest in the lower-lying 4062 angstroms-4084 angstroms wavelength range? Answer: -176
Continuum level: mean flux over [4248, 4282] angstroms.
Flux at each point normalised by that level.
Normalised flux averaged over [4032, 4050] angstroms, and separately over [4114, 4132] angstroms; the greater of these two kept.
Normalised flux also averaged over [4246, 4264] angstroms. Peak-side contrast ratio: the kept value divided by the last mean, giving 0.83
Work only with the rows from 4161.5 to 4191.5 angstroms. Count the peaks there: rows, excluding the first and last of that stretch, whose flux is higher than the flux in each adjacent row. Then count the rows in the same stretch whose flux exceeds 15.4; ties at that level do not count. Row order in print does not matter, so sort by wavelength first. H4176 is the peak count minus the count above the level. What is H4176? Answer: 0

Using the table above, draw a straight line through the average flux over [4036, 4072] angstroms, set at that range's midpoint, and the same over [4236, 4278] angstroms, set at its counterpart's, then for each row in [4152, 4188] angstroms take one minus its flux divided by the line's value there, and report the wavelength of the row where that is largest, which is 4175.0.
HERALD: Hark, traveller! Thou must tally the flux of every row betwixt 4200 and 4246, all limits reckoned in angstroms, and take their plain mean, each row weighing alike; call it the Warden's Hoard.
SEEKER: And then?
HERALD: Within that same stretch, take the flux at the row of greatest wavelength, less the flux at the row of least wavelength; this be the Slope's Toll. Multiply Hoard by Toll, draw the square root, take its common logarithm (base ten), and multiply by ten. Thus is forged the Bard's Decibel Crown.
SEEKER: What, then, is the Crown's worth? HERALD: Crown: 8.8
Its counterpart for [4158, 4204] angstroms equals 7.4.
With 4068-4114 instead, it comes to 6.2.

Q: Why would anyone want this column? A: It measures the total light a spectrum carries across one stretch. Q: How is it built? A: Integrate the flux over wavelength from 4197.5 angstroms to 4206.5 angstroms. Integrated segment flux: 134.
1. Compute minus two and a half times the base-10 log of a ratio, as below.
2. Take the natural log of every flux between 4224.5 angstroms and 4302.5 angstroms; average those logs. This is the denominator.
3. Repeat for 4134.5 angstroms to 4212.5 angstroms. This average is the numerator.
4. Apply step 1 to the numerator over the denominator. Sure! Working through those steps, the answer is 0.028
